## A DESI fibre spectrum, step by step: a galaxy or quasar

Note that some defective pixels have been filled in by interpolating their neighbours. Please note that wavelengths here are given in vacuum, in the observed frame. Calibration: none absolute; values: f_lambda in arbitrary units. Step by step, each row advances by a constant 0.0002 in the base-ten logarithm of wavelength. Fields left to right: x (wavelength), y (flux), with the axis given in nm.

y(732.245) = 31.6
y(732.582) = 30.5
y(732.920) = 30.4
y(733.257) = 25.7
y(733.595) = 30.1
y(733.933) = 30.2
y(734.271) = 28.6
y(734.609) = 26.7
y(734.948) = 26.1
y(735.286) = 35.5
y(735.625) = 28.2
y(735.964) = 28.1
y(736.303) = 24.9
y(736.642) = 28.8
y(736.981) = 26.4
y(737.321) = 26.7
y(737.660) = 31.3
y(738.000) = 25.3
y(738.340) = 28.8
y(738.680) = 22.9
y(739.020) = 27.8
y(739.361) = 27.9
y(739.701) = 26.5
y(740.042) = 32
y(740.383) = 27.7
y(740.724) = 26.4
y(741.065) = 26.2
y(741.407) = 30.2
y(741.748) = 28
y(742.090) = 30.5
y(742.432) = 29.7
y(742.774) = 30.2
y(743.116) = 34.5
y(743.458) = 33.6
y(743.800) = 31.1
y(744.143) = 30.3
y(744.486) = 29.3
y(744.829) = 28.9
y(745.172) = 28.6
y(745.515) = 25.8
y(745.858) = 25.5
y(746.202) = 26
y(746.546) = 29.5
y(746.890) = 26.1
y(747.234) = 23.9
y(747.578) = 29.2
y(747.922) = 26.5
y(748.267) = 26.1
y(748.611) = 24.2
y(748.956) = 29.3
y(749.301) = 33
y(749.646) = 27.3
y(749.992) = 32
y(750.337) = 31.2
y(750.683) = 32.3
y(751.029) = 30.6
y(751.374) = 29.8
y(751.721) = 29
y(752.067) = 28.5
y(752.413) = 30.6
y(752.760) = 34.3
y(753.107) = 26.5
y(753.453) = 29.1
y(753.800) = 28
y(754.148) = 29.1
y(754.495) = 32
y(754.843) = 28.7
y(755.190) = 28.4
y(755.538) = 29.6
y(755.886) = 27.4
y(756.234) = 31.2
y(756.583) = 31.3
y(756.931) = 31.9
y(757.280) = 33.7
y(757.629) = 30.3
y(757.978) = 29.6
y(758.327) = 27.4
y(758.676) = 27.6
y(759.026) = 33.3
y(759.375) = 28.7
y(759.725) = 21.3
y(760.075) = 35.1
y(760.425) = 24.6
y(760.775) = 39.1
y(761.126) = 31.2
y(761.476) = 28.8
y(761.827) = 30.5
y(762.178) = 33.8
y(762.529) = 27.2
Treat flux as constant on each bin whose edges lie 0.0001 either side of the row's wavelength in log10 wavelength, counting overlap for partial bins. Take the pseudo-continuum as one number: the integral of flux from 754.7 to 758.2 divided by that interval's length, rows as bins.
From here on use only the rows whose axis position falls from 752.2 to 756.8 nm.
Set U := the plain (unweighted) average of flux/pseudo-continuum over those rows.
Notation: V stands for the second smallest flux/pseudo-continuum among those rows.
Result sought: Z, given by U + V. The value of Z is 1.89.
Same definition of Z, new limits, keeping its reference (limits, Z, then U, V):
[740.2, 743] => 1.82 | 0.95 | 0.875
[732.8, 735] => 1.80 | 0.94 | 0.865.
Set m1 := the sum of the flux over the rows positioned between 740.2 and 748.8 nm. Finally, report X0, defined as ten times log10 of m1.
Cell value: 28.5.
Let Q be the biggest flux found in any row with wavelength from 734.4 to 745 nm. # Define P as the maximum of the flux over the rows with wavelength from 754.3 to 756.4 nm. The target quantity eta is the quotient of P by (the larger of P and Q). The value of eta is 0.90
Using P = 32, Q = 35.5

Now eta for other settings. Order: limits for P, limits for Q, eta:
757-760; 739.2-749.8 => 0.98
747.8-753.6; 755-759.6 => 1.00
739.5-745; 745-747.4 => 1.00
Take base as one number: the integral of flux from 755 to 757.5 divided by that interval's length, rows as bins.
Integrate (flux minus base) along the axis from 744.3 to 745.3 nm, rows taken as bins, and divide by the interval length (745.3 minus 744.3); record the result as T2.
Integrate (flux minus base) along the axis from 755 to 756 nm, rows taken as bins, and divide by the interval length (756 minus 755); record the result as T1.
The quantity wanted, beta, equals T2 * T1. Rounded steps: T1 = -2.0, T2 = -1.52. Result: 3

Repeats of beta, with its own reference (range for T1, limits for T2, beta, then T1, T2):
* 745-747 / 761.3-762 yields 3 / -3.5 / -0.84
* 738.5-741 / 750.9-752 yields 3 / -3.2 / -0.84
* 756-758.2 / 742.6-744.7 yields 1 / 0.7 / 0.96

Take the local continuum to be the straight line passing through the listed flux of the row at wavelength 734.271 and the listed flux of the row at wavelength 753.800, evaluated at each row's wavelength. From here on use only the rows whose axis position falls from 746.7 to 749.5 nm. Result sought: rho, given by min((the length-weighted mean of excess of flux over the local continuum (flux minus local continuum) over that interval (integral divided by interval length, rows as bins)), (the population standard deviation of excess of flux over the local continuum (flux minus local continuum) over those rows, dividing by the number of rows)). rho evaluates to -0.9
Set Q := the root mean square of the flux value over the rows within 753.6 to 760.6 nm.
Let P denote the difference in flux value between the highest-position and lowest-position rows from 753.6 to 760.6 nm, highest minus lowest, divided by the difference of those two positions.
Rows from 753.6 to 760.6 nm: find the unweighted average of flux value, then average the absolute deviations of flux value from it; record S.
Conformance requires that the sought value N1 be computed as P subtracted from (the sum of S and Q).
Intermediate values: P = -0.5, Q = 29.6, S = 2.3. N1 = 32.5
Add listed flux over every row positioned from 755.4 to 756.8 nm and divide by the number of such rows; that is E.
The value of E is 30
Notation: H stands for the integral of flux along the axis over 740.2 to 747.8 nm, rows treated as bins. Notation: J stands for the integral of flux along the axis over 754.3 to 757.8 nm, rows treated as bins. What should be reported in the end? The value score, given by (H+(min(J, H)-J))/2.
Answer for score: 109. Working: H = 218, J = 107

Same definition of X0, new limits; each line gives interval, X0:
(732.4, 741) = 28.5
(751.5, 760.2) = 28.7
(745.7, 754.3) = 28.6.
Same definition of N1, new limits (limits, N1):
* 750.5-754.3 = 32.4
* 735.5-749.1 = 30.1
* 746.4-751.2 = 31.1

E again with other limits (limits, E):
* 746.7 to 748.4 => 26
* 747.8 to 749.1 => 27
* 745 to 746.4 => 26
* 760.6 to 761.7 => 33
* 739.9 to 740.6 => 30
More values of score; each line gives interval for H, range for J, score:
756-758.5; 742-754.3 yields -103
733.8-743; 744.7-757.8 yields 69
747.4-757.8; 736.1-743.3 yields 154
